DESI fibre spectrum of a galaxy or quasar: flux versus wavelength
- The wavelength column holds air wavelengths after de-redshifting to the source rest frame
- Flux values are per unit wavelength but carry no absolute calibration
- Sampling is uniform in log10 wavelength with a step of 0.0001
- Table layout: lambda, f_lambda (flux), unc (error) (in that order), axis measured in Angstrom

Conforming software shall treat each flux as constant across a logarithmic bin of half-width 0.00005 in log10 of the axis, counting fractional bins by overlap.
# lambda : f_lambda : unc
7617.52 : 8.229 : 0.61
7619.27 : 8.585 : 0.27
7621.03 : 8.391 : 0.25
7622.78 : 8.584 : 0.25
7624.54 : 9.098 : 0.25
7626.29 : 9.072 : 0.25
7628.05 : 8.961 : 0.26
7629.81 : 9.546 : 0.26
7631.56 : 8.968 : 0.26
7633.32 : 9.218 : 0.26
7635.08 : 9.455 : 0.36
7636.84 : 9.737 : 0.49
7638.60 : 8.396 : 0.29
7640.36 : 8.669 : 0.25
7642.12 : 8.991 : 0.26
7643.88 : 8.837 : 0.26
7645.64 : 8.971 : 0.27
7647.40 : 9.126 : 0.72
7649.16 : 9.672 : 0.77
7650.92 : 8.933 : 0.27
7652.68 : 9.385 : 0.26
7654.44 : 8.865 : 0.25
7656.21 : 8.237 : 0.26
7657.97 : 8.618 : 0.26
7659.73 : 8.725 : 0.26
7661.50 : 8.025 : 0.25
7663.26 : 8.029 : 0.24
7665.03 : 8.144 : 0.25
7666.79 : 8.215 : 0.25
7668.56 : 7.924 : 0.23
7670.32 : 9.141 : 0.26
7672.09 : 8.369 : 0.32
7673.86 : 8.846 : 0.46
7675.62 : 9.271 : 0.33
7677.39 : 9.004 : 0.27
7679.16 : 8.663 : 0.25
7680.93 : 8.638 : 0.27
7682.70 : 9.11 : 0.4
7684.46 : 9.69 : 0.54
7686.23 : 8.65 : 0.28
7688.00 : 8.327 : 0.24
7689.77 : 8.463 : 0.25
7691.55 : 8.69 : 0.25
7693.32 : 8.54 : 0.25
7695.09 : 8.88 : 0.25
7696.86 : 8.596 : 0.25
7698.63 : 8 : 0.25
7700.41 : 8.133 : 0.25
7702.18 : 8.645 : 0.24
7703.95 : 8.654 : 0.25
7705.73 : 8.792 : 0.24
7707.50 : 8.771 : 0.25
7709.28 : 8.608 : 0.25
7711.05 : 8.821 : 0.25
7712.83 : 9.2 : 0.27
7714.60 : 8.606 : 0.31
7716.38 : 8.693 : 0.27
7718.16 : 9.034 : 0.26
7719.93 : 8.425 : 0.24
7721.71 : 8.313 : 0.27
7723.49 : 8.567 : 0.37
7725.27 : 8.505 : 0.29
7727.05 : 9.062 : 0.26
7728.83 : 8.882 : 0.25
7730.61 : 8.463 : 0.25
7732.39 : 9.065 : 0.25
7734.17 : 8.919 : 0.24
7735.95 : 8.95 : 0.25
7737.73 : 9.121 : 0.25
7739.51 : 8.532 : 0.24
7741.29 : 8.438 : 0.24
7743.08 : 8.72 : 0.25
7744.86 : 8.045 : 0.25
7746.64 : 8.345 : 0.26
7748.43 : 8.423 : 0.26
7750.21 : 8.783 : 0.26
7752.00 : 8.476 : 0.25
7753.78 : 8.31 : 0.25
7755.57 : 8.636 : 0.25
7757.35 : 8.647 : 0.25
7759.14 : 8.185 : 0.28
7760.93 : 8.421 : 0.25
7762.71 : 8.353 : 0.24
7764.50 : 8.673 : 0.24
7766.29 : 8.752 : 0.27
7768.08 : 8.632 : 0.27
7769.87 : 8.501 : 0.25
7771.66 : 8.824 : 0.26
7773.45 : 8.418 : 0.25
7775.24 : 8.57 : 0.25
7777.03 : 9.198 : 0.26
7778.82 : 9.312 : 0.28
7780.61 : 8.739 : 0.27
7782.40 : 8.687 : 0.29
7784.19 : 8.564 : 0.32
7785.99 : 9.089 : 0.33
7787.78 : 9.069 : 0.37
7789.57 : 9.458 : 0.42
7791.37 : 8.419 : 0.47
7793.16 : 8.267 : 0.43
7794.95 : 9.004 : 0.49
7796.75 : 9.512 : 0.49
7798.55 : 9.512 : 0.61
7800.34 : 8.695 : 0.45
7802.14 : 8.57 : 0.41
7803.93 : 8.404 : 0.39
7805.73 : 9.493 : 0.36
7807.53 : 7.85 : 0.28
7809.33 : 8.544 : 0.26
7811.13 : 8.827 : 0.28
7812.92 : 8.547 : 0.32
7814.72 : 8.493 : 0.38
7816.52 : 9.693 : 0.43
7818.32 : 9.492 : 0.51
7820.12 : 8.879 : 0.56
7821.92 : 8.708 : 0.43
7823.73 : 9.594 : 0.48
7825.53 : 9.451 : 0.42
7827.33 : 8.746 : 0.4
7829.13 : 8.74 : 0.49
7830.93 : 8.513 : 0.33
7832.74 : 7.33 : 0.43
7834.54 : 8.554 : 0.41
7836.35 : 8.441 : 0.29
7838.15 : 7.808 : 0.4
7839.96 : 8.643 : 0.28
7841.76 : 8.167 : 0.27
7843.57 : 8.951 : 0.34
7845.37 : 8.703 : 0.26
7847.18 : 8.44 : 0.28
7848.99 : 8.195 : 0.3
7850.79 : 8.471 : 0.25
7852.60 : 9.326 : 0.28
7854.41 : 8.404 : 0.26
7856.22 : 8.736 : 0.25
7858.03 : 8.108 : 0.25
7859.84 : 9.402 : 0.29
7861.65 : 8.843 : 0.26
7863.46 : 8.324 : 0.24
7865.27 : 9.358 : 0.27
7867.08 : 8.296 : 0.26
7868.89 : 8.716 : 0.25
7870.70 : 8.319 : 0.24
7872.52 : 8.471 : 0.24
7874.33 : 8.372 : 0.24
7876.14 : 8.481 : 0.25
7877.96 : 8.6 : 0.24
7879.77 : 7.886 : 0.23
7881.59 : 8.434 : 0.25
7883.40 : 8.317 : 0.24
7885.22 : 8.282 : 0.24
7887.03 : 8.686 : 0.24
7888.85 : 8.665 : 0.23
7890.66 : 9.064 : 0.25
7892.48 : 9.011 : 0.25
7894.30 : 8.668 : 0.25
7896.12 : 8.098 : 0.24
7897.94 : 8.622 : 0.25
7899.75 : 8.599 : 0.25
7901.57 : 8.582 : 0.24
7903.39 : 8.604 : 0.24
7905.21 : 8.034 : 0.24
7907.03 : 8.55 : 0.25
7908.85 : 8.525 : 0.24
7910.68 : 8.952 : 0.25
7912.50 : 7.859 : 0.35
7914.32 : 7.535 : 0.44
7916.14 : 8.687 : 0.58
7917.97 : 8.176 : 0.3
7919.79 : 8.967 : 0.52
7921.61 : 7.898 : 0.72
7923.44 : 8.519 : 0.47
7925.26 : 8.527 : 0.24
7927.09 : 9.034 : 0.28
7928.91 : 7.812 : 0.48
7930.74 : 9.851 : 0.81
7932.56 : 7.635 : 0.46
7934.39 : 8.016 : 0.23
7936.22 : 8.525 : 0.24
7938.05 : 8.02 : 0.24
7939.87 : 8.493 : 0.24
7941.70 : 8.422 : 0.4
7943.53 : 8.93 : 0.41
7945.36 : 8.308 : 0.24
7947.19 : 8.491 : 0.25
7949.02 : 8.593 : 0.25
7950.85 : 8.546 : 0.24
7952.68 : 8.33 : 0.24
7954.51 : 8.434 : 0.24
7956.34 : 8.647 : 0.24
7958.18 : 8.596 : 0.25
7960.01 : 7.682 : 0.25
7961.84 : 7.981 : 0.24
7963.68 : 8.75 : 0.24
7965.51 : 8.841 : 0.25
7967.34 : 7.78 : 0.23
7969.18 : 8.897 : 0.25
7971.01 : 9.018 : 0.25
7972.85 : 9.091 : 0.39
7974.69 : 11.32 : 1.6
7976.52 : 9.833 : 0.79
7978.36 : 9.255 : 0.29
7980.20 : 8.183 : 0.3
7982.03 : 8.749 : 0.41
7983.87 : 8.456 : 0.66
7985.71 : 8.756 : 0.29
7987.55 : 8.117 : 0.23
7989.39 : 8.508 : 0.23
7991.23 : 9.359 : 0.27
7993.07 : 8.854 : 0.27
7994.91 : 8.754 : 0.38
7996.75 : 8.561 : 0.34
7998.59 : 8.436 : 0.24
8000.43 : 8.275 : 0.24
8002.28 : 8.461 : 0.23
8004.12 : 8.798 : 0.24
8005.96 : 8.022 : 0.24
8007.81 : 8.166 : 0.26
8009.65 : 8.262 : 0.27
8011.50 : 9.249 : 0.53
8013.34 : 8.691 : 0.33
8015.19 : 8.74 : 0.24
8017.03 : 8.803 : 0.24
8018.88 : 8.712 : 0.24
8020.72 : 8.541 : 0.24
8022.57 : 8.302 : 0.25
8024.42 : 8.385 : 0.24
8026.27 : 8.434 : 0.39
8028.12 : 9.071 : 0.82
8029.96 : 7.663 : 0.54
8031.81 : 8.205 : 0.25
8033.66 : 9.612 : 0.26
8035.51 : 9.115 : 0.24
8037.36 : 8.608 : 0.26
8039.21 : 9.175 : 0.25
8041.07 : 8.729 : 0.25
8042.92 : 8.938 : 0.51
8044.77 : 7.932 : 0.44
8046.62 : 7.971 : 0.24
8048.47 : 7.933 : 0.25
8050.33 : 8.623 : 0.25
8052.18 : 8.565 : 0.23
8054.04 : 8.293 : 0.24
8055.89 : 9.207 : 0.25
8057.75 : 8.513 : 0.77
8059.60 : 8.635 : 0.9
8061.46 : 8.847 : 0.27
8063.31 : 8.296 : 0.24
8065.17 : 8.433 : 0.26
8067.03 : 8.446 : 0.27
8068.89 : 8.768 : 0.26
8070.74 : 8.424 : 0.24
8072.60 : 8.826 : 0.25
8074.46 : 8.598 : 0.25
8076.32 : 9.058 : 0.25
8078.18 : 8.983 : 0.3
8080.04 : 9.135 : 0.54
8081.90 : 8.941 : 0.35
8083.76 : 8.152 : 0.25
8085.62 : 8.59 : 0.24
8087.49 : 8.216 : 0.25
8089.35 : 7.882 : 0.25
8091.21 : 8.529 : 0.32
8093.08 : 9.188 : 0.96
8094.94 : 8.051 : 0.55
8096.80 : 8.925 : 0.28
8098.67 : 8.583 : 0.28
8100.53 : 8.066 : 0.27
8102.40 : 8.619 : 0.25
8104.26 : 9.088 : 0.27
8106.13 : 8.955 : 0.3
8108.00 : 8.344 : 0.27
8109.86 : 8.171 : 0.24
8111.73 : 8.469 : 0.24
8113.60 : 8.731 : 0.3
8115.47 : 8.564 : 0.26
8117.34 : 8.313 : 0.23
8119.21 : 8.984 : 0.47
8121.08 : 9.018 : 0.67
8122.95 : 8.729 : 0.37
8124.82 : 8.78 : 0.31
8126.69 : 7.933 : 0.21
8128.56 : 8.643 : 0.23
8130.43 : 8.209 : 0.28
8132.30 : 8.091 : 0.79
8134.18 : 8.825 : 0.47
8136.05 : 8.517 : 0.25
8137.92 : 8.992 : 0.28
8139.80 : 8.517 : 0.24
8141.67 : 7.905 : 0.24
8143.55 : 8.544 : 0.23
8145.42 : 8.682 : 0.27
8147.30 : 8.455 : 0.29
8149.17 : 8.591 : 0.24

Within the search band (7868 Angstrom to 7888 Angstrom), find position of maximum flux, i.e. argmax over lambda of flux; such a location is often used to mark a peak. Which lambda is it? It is 7868.89 Angstrom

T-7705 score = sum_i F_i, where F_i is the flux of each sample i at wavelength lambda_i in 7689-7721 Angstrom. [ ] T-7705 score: 156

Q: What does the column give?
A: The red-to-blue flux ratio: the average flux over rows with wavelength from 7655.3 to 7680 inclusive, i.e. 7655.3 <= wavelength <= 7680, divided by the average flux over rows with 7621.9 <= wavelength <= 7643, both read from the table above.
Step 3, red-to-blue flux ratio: 0.940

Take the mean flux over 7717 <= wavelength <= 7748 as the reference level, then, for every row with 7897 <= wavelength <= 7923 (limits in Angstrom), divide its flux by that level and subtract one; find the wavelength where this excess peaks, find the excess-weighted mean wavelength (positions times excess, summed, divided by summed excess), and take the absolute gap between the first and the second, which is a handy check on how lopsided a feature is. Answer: 7.0 Angstrom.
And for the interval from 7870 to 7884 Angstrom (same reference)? 0.3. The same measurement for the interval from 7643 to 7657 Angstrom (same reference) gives 0.7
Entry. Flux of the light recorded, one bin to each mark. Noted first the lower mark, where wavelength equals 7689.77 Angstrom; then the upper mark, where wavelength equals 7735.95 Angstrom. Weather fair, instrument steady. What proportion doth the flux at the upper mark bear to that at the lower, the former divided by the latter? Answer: 1.06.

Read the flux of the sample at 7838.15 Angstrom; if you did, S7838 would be 7.808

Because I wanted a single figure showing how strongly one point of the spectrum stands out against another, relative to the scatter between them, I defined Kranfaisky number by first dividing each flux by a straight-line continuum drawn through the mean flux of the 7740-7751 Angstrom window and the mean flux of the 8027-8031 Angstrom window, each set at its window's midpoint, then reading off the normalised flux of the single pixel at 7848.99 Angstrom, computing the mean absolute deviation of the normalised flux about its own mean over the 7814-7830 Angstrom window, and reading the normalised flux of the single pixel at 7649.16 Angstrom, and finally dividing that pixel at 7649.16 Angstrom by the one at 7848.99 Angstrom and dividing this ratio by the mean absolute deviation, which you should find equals 24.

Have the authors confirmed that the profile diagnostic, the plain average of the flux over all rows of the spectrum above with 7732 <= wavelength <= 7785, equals 8.64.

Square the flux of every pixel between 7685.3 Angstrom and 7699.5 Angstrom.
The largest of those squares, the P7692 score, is 79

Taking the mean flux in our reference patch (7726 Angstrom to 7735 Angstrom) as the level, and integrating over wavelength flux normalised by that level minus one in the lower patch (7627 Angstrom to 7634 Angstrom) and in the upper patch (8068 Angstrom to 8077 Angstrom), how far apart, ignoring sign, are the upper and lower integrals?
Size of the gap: 0.38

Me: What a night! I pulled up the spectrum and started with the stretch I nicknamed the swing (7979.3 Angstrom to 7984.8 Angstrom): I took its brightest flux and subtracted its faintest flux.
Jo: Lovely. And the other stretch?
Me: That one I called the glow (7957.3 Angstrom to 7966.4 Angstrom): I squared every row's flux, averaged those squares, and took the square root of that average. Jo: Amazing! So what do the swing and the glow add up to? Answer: 8.9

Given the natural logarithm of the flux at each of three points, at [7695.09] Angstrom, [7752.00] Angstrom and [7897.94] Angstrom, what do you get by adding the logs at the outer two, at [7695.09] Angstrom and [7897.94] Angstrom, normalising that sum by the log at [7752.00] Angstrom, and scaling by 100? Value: 203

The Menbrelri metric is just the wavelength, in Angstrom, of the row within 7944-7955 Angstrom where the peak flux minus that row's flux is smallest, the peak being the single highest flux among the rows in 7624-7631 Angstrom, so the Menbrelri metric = 7949.02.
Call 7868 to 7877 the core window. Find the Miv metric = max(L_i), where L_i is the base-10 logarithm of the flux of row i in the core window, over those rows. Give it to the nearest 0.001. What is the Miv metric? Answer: 0.940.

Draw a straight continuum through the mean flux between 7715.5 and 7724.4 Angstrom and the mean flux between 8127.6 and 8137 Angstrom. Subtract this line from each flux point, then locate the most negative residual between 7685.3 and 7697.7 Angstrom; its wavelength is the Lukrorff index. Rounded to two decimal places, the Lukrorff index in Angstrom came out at 7688.00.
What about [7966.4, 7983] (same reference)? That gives 7967.34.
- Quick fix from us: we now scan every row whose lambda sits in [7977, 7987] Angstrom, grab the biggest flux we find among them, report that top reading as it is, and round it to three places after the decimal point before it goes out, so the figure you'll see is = 9.255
